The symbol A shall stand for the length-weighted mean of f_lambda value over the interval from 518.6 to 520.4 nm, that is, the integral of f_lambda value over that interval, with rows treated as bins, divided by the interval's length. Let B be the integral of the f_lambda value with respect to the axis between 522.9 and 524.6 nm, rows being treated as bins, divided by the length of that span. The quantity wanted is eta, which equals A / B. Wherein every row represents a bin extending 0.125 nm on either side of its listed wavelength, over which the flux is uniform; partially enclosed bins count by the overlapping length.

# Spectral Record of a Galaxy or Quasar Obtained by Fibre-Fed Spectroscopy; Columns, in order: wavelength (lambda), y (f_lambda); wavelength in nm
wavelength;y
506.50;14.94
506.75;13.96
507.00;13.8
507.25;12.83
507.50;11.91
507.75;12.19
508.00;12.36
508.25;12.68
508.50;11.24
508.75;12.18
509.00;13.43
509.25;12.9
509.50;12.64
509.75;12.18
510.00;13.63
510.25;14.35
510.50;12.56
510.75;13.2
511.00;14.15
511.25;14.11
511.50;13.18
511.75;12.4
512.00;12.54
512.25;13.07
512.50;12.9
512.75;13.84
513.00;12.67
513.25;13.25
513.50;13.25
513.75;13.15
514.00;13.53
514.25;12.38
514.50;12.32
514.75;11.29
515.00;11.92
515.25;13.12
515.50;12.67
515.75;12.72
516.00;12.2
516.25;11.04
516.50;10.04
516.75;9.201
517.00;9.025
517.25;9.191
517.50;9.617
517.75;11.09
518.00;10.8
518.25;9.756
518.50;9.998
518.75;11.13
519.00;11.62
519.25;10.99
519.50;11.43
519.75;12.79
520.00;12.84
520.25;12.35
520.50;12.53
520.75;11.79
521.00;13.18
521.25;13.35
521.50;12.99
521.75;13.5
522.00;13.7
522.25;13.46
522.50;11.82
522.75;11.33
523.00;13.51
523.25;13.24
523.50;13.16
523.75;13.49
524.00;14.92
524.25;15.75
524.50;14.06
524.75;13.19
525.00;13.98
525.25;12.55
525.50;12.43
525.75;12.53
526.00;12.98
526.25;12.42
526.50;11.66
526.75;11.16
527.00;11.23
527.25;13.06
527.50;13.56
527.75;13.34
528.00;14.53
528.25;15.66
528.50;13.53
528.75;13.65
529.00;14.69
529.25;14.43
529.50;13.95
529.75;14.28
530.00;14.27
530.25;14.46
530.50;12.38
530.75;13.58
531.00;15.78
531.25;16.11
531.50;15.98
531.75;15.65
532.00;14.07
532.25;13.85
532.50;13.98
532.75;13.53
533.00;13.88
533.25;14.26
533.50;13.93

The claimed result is 0.85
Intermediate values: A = 11.9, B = 14.0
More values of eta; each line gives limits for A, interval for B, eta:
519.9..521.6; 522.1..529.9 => 0.95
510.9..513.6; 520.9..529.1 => 1.00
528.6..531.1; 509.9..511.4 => 1.03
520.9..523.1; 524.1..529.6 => 0.97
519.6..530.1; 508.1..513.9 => 1.02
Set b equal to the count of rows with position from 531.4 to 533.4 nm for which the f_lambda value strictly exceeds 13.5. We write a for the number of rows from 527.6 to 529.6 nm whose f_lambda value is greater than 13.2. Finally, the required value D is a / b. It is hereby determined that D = 1.00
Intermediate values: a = 8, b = 8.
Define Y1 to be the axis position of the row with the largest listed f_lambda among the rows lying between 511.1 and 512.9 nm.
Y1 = 511.25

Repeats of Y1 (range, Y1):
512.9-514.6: 514.00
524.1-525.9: 524.25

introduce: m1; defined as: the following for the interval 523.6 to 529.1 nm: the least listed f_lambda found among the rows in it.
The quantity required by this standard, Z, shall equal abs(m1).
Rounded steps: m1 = 11.16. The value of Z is 11.2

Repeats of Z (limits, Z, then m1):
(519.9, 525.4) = 11.3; 11.33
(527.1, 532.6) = 12.4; 12.38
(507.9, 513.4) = 11.2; 11.24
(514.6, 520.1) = 9.0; 9.025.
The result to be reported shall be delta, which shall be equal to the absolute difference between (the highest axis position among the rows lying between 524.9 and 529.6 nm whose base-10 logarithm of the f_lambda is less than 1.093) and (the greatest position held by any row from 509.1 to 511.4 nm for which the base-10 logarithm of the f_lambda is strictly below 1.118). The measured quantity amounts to 16.50 nm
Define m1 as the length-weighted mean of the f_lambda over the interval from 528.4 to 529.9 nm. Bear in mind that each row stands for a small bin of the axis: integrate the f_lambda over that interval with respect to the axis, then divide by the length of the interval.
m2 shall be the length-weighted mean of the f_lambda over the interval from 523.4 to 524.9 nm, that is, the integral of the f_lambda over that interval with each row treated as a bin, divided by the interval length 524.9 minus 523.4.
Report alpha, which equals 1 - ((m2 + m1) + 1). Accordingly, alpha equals -28.2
